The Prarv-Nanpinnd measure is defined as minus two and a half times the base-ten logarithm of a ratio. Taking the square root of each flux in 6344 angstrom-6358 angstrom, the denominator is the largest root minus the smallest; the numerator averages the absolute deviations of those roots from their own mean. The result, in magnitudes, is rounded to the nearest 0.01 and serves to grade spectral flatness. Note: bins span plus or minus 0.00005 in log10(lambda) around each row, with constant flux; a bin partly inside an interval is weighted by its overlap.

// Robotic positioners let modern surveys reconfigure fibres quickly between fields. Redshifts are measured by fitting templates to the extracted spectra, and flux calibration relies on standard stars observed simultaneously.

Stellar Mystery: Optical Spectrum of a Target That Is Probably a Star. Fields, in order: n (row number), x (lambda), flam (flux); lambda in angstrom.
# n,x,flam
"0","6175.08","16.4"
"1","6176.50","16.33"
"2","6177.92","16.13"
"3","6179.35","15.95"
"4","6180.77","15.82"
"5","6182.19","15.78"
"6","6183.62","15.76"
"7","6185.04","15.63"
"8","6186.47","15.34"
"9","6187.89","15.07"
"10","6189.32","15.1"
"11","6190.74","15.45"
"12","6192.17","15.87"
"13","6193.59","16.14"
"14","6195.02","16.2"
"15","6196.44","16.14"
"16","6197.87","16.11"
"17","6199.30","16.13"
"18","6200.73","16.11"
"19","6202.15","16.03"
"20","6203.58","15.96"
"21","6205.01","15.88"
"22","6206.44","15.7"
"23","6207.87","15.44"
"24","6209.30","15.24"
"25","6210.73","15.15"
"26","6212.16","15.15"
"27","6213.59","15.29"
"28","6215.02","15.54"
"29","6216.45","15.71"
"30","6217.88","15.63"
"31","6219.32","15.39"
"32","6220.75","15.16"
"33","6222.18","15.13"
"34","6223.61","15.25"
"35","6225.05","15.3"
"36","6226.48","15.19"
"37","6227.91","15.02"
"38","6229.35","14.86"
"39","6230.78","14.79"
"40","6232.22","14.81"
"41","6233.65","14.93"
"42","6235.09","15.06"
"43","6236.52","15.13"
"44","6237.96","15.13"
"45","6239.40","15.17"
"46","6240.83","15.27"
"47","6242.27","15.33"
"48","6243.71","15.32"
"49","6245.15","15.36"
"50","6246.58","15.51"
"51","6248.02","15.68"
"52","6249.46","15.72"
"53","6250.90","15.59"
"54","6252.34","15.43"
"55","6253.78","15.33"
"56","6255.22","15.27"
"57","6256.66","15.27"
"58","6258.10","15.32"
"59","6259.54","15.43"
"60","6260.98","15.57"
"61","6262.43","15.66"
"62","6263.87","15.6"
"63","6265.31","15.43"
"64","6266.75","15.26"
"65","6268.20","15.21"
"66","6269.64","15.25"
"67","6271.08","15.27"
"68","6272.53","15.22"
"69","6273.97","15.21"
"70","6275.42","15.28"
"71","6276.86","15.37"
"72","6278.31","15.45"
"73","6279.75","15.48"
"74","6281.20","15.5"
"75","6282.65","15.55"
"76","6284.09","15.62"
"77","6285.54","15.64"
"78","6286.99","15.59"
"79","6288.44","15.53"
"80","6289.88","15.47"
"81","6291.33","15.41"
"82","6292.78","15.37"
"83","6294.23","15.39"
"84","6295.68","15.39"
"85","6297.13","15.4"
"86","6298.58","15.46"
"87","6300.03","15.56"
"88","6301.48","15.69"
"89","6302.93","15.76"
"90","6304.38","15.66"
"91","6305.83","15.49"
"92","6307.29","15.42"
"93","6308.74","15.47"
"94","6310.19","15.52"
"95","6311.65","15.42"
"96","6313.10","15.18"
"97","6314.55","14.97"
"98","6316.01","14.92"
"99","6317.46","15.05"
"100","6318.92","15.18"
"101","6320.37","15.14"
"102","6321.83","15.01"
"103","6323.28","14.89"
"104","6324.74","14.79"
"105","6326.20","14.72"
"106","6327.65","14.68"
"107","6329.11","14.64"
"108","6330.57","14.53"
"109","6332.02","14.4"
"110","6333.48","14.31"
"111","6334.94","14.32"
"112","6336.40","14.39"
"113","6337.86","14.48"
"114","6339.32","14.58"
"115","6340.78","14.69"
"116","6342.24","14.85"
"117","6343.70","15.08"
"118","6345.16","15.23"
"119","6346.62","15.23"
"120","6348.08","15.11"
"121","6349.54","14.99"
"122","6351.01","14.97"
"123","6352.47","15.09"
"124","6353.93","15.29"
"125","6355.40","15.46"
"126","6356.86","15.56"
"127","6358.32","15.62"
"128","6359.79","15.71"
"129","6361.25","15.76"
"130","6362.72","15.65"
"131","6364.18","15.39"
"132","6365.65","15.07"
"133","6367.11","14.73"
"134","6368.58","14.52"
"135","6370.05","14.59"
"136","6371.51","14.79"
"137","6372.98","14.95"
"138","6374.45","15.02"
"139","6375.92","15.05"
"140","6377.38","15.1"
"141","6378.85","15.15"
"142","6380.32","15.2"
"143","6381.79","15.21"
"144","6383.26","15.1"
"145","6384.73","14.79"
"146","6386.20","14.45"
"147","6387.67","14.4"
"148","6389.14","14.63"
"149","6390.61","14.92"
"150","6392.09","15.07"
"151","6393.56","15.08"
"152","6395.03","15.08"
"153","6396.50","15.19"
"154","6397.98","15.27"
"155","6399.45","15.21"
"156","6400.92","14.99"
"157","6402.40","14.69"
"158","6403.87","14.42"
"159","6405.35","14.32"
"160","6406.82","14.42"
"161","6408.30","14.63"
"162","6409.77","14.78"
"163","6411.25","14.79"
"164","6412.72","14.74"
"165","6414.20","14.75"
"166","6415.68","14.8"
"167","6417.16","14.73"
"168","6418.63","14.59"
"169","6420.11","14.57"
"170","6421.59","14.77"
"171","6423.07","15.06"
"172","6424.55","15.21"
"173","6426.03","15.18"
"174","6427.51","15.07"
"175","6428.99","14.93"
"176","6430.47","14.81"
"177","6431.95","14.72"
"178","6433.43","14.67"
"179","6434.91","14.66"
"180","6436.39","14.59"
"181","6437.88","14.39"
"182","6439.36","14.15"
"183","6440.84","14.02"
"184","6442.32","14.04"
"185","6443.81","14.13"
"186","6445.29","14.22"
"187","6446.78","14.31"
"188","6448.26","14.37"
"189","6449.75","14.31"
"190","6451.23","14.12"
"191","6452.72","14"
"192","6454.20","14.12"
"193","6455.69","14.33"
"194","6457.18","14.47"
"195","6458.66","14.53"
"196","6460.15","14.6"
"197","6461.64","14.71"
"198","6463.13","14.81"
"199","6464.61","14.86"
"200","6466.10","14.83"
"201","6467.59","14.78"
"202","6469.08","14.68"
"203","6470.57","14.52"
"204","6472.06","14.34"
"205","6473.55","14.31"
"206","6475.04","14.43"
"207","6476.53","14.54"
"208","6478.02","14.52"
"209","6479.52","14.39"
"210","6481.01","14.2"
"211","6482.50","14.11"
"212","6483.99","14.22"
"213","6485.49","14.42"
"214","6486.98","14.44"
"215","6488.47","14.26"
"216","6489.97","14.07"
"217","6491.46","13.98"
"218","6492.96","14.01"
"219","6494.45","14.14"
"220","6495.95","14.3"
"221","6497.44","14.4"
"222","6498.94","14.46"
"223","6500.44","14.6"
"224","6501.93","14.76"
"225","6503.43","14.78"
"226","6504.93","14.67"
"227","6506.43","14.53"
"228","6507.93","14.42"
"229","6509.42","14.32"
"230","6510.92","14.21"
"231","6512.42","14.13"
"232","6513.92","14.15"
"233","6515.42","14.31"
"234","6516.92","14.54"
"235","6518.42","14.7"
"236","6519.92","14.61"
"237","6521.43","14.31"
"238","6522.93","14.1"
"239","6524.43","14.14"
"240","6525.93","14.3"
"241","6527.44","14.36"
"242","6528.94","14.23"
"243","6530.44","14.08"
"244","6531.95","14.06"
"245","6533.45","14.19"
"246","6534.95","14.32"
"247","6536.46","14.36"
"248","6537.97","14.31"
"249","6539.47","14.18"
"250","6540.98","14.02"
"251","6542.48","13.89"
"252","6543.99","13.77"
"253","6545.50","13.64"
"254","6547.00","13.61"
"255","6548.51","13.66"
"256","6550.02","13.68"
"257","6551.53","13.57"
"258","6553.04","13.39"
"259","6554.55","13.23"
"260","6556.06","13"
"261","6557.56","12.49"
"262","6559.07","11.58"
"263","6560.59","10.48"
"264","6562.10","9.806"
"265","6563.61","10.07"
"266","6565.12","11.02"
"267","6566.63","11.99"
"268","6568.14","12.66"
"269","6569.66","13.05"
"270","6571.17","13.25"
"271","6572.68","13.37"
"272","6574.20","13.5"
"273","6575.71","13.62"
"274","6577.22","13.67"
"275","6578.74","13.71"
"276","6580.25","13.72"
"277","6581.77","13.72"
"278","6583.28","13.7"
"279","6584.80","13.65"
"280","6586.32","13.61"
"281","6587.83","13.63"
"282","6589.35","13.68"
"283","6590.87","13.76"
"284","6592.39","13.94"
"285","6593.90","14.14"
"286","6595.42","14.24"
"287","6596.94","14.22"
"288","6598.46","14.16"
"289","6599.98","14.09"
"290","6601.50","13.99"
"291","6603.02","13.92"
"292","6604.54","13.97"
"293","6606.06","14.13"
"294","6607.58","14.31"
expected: 1.45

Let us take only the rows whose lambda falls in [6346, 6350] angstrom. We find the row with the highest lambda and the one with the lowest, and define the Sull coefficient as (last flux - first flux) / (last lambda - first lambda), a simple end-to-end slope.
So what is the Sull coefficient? -0.082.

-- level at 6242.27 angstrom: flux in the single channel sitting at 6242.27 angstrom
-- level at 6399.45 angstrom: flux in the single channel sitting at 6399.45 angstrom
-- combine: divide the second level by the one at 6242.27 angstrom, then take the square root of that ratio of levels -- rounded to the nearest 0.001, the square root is 0.996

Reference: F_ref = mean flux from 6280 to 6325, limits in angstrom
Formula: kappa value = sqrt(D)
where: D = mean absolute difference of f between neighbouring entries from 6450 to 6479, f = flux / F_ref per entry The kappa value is 0.080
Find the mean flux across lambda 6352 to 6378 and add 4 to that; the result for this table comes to 19.2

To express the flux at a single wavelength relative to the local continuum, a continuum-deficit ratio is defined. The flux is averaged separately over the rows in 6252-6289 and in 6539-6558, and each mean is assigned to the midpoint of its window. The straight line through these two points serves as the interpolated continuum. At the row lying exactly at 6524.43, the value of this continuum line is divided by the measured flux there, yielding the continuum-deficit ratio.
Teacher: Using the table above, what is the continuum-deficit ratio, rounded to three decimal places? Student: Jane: 0.970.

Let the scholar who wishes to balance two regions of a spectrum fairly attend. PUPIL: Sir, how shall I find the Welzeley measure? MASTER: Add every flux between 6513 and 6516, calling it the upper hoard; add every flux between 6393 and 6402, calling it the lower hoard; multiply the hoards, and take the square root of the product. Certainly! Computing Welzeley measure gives 51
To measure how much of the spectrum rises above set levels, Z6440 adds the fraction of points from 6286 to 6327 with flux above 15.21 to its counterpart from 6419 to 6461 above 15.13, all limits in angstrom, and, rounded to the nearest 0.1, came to 0.7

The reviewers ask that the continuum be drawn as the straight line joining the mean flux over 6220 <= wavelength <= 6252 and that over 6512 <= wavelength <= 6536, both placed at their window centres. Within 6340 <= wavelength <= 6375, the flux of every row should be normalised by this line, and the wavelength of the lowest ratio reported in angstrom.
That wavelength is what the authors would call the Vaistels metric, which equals 6368.58 angstrom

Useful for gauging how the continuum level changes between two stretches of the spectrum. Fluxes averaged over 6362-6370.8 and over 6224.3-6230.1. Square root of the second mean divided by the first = 1.00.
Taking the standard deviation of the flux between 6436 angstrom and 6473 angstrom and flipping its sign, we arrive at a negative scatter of -0.27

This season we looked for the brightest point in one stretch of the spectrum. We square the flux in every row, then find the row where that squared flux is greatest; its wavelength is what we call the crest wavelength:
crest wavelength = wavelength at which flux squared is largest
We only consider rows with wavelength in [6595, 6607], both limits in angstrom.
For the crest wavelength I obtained 6595.42 angstrom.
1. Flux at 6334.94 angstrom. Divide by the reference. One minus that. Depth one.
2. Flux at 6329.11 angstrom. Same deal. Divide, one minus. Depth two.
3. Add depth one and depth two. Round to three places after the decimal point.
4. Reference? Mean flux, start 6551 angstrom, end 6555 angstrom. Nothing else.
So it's -0.162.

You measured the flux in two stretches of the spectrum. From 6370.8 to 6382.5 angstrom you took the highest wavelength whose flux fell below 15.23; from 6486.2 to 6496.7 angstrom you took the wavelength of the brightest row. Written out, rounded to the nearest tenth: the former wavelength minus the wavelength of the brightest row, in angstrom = -105.2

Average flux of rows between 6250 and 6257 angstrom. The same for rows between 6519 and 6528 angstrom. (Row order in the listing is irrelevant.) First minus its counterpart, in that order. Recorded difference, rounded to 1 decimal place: 1.1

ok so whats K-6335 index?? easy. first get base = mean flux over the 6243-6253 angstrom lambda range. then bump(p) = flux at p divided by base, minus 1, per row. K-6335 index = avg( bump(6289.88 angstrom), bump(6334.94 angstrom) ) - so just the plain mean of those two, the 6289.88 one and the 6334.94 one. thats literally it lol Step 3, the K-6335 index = -0.040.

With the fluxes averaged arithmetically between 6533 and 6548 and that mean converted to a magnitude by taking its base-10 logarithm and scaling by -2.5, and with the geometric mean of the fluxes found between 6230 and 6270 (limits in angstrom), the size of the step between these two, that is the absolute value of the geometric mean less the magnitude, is 18.18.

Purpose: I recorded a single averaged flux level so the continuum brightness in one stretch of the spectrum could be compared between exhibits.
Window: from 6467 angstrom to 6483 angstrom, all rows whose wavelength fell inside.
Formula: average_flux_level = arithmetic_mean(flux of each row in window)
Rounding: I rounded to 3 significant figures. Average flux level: 14.4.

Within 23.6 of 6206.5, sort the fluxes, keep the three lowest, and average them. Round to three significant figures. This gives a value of 15.0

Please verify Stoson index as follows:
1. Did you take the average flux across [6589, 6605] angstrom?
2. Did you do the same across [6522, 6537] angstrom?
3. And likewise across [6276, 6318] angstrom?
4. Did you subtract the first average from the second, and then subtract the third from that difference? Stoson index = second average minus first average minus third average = -15.2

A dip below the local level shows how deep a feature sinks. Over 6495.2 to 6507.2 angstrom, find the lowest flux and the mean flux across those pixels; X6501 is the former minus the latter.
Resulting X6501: -0.26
